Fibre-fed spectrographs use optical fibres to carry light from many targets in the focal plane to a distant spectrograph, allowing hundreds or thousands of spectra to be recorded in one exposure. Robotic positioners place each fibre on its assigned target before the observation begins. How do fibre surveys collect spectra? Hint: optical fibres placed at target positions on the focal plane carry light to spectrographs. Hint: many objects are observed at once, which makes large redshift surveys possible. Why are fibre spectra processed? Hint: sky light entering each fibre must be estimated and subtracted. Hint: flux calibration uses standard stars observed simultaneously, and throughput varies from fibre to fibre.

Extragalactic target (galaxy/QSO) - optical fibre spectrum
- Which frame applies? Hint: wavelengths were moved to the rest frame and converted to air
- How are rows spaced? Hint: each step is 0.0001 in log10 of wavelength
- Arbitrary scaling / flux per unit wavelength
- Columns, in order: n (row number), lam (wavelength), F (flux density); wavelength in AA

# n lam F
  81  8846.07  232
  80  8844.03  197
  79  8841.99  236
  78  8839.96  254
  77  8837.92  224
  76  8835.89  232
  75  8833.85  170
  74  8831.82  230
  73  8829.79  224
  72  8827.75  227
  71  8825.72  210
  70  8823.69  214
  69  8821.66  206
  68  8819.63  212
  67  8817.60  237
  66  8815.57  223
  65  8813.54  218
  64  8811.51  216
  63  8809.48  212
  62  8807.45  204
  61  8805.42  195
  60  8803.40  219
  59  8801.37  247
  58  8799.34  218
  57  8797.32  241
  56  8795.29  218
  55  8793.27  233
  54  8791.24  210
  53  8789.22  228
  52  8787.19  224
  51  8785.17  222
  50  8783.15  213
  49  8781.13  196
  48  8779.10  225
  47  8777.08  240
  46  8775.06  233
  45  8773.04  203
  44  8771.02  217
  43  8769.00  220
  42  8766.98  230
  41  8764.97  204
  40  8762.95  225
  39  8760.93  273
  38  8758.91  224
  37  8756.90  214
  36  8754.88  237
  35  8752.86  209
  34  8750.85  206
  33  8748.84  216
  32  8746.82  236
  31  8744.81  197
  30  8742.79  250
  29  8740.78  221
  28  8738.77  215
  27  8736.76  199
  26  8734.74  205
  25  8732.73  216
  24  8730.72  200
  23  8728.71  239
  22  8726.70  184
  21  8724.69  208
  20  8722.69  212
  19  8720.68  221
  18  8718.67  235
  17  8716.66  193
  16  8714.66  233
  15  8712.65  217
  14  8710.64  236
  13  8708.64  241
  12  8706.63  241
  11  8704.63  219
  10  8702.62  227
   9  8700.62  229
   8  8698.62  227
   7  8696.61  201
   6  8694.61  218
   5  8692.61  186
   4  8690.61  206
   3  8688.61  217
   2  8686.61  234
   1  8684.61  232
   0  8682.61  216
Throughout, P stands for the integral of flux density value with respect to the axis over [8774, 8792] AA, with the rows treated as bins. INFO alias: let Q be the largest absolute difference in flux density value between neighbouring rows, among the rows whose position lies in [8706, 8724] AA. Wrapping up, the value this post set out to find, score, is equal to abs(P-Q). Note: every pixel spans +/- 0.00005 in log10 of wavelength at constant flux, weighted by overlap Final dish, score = 3942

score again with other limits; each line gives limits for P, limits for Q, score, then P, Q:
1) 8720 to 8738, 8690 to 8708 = 3734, 3766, 32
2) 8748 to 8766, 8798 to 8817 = 3991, 4020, 29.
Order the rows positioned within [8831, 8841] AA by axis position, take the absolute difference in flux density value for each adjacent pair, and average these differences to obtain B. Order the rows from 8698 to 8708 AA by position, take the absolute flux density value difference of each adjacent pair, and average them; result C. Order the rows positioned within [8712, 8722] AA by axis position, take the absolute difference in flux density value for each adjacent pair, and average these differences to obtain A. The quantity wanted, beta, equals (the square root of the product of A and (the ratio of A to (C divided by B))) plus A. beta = 89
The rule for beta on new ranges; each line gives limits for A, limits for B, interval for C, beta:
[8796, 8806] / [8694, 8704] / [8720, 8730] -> 45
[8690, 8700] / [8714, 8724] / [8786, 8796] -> 55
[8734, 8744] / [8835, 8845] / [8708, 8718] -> 30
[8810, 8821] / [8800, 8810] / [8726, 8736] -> 20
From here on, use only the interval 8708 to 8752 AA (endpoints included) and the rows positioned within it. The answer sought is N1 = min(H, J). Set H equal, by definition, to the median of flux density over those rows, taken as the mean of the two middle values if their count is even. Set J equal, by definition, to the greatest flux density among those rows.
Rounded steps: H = 216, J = 250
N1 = 216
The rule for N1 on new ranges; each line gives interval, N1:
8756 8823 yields 219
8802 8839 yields 217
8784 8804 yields 223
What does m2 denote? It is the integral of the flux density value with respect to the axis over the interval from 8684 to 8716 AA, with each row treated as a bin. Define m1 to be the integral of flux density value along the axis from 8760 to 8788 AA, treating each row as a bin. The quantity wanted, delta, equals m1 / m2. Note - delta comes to 0.9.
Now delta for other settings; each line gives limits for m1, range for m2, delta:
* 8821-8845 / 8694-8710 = 1.5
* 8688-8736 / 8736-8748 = 3.9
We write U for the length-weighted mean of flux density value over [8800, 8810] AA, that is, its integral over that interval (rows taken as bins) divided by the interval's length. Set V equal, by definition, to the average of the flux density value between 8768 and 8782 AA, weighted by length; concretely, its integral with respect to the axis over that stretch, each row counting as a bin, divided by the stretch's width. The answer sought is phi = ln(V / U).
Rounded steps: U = 216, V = 219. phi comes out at 0.02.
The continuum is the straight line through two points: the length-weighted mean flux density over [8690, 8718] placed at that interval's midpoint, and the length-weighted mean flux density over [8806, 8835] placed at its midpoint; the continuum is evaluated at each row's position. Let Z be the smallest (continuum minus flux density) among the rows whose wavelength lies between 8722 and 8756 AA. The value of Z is -32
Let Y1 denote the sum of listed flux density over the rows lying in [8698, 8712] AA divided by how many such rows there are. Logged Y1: 231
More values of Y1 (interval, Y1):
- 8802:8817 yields 212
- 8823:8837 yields 215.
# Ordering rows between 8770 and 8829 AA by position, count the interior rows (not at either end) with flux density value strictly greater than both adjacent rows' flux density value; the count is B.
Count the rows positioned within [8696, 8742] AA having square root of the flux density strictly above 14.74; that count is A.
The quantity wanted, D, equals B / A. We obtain 0.6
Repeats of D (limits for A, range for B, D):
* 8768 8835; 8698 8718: 0.1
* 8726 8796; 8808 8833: 0.2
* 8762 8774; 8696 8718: 0.7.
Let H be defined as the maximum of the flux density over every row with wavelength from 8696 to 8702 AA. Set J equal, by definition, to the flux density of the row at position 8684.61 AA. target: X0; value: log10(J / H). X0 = 0.006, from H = 229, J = 232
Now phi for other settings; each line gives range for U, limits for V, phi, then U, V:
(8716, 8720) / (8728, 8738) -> -0.02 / 216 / 211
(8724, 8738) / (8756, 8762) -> 0.14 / 207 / 237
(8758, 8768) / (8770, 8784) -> -0.06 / 231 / 218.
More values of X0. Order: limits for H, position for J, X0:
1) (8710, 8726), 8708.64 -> 0.009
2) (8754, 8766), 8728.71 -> -0.058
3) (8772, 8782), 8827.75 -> -0.024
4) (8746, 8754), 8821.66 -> -0.059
